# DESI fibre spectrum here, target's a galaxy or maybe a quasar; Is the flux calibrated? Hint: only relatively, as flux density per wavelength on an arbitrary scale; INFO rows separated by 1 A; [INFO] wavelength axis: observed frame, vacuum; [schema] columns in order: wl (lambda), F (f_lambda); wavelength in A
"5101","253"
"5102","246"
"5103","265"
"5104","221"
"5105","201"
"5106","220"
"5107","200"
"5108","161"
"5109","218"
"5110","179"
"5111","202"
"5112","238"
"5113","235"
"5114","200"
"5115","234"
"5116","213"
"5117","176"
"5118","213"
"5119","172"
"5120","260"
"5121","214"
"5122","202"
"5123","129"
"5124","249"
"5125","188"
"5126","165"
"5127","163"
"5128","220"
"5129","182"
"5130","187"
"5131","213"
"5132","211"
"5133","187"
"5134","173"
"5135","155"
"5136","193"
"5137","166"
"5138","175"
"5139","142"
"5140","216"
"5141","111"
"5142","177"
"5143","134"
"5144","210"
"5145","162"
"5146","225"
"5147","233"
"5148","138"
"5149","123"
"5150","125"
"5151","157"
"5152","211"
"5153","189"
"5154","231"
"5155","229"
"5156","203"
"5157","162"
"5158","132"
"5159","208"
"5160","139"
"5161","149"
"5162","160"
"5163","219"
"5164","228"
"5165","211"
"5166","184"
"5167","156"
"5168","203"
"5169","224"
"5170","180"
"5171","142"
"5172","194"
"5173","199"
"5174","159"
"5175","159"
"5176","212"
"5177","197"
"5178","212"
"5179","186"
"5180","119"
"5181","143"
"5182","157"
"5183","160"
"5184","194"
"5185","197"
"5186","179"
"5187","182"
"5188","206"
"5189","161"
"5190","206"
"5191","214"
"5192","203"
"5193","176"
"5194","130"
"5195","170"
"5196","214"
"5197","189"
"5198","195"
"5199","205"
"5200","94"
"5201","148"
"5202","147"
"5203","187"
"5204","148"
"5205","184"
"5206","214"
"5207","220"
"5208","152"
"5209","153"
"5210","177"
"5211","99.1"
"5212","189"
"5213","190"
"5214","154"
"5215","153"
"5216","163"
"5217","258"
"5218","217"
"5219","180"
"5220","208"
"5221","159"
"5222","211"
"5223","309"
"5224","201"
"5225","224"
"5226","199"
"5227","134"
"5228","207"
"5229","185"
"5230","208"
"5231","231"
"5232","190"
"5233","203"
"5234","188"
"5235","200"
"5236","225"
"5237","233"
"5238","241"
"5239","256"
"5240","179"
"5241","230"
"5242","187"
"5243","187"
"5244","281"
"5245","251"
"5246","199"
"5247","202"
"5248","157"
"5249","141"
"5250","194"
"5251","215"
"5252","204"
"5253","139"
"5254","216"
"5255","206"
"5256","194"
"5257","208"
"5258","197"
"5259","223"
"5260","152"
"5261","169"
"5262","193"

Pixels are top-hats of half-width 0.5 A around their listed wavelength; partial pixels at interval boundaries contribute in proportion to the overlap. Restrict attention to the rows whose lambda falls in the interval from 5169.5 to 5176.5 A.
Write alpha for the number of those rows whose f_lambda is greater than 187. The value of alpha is 3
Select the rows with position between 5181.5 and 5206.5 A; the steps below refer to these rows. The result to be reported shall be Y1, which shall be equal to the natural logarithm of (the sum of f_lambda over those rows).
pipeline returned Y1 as 8.40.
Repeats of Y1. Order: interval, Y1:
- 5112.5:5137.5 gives 8.50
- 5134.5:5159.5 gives 8.39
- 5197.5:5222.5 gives 8.39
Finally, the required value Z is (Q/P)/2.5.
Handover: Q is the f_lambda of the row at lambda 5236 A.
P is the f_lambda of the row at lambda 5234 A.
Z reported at 0.48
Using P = 188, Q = 225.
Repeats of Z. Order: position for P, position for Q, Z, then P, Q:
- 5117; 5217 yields 0.59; 176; 258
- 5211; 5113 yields 0.95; 99.1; 235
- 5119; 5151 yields 0.37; 172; 157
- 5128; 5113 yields 0.43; 220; 235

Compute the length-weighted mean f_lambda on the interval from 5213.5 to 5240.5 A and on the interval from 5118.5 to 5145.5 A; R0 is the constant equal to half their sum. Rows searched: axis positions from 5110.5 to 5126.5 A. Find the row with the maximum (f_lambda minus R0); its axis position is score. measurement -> 5120 A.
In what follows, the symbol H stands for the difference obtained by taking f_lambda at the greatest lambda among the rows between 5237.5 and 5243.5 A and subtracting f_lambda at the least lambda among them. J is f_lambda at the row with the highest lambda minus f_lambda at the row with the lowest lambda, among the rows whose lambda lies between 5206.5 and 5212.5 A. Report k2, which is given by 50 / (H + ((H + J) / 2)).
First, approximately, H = -54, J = -31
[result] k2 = -0.5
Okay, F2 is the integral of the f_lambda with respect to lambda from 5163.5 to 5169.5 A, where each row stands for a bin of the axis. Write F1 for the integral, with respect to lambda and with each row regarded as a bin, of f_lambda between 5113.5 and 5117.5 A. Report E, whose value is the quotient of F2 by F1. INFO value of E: 1.5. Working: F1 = 823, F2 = 1206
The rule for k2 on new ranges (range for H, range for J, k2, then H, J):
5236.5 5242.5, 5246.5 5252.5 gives -0.7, -46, 2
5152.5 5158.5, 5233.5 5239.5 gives -1.0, -57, 68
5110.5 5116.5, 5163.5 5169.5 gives 3.4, 11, -4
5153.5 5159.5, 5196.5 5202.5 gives -0.9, -23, -42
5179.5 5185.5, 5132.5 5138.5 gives 0.5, 78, -12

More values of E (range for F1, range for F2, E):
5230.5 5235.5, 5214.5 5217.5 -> 0.6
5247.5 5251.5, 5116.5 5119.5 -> 0.8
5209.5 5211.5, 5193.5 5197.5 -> 2.5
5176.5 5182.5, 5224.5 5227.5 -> 0.5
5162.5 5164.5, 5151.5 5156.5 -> 2.4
